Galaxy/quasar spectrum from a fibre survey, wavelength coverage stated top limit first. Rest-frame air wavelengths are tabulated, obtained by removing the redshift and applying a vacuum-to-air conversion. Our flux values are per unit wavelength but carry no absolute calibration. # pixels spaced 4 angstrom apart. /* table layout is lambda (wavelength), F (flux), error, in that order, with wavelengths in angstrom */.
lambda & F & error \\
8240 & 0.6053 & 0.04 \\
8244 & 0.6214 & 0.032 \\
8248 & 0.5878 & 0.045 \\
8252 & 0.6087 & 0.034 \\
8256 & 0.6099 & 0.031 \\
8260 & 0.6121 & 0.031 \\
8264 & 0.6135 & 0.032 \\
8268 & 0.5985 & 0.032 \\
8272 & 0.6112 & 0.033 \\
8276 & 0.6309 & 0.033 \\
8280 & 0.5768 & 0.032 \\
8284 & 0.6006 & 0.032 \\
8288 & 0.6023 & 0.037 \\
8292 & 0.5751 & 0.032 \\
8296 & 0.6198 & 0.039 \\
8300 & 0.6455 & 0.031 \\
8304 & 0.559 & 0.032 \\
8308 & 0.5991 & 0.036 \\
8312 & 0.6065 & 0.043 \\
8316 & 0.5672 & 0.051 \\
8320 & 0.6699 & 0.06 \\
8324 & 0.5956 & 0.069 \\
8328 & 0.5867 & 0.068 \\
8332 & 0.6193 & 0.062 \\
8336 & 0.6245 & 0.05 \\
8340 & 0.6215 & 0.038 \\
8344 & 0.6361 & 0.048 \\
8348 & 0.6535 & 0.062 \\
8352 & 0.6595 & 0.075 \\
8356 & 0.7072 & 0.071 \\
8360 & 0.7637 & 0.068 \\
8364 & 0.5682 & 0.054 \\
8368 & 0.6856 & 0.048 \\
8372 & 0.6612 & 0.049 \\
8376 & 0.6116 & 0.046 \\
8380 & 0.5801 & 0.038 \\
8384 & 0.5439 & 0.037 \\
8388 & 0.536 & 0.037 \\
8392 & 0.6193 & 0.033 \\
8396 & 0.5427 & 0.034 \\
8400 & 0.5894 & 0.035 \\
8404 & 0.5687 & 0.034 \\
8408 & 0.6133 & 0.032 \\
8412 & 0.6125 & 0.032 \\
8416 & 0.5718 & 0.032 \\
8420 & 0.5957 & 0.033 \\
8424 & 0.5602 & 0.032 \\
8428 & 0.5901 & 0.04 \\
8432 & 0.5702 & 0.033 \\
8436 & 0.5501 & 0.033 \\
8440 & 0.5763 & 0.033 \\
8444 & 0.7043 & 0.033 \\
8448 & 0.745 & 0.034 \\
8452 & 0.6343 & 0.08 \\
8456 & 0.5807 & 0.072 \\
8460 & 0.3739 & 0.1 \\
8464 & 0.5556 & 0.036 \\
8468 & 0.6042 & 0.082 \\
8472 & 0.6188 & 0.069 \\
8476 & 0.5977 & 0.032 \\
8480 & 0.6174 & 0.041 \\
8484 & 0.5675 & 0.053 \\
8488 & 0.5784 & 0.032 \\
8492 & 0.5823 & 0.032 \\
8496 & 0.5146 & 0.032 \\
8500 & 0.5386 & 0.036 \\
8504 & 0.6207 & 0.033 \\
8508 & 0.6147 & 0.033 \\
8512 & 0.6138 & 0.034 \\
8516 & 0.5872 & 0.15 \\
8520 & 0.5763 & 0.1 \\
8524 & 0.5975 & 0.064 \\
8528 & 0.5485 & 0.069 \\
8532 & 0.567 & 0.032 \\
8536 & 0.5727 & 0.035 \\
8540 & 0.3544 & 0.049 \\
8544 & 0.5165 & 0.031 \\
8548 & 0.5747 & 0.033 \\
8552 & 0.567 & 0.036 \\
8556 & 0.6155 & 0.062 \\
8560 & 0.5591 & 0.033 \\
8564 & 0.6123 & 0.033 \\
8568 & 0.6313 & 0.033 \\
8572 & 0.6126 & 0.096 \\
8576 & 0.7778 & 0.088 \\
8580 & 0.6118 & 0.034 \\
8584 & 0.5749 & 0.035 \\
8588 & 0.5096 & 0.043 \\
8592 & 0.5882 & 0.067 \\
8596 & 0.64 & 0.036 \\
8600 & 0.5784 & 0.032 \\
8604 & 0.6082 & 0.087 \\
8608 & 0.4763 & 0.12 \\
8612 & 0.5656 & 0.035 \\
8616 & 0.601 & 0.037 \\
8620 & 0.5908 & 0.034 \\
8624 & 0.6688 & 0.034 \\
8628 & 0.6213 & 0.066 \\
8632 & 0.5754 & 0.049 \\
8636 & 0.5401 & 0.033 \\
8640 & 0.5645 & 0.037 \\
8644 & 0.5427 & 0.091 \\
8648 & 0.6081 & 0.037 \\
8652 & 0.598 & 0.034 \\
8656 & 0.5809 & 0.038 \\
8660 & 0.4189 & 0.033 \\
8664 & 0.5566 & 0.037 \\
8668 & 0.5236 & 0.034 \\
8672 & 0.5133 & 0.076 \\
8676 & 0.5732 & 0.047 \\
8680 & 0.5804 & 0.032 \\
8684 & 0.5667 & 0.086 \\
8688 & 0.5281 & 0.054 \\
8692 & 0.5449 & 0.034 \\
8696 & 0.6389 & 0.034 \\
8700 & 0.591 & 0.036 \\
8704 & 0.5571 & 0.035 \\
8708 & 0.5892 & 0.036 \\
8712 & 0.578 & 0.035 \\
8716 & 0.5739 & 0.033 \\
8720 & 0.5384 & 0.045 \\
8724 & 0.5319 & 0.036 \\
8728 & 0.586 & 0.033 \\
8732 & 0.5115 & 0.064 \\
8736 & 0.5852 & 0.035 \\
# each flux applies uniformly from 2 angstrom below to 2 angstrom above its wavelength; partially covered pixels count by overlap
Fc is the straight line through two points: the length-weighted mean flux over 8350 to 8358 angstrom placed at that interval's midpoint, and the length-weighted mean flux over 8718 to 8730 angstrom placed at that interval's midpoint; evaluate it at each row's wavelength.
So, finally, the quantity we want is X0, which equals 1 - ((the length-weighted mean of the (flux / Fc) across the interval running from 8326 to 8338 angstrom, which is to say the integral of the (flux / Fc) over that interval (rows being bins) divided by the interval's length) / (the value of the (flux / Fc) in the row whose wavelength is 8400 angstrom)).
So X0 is 0.00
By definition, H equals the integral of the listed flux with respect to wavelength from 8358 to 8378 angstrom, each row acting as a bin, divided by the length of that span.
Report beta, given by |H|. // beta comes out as 0.66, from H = 0.66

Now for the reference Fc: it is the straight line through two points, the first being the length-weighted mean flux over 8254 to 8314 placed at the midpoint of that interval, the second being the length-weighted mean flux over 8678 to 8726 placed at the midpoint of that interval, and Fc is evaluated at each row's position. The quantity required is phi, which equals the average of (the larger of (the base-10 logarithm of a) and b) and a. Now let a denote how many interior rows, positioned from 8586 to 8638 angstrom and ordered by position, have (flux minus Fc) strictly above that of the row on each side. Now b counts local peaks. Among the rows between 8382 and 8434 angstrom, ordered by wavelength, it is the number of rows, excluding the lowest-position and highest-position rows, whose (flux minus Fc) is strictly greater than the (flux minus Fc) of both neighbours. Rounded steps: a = 4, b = 5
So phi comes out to 4.5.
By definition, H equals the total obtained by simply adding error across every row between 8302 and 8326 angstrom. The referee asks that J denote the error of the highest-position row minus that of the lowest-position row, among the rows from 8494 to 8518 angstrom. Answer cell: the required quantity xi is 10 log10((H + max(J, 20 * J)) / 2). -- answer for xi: 1.2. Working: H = 0.291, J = 0.118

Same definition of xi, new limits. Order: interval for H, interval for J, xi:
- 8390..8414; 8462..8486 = -5.7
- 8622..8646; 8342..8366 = -6.7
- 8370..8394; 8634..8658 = -7.7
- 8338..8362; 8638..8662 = -7.5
